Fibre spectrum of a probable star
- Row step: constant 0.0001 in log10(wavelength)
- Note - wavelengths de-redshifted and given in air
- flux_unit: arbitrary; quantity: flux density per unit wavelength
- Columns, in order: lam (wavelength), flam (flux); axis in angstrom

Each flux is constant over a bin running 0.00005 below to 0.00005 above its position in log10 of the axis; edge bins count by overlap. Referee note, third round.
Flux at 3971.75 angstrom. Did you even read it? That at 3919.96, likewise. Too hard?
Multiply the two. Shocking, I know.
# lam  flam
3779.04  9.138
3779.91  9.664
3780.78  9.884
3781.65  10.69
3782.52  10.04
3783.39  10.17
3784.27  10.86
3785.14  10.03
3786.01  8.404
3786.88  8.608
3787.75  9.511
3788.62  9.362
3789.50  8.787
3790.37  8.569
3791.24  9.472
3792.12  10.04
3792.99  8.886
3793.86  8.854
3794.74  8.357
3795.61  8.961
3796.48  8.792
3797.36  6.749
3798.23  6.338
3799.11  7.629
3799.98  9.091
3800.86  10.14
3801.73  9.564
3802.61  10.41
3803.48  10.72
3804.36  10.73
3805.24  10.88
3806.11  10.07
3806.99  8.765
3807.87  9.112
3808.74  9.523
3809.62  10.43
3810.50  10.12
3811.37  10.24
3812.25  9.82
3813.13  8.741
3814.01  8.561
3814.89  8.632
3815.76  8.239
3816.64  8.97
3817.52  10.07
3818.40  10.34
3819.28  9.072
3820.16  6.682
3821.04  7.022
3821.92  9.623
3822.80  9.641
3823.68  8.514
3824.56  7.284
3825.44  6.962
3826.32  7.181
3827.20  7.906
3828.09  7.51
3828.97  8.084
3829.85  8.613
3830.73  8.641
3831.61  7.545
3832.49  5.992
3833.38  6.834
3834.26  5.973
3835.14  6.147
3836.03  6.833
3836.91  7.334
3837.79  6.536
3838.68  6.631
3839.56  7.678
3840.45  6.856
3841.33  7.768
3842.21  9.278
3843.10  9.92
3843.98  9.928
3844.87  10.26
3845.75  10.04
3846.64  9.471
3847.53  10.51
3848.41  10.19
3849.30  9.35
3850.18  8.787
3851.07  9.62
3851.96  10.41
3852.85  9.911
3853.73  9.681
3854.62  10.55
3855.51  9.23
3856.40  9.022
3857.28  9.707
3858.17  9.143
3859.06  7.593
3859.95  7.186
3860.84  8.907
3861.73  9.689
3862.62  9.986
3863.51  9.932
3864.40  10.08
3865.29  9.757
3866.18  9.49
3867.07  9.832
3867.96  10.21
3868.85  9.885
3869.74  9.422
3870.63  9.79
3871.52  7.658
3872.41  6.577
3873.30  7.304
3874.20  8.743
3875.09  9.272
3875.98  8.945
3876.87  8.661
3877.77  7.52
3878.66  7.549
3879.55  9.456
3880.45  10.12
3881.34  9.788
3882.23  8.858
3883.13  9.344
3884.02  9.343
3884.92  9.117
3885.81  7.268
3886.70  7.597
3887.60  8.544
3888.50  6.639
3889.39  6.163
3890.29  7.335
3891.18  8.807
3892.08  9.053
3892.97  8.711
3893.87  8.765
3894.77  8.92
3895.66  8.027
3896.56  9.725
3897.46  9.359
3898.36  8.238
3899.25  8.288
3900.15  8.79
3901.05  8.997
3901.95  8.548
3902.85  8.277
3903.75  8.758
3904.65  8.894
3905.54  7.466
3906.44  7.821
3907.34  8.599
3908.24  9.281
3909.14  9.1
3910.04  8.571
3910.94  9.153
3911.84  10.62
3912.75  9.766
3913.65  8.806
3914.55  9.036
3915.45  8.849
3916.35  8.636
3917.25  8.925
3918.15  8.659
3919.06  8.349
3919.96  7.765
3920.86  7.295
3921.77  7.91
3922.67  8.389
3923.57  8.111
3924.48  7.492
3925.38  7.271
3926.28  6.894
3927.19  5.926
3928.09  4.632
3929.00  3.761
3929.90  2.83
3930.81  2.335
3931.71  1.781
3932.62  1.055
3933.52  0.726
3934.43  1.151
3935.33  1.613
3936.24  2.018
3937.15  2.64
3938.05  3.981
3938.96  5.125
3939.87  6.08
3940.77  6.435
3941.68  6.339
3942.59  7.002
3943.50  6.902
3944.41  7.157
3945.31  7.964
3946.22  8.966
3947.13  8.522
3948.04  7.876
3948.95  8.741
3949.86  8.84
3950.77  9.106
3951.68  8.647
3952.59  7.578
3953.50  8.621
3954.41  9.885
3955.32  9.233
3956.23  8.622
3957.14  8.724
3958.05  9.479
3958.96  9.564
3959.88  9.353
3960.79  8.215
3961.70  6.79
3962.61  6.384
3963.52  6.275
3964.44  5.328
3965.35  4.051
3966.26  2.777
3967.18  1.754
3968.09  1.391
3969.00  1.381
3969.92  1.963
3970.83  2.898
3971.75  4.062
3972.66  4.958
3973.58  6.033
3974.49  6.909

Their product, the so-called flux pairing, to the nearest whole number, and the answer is 32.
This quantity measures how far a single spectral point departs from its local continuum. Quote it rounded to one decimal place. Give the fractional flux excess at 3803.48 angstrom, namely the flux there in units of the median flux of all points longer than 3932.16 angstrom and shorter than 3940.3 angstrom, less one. 4.3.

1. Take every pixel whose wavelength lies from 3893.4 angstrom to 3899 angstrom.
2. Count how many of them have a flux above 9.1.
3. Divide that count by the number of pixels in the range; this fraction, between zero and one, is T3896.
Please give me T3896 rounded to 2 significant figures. 0.33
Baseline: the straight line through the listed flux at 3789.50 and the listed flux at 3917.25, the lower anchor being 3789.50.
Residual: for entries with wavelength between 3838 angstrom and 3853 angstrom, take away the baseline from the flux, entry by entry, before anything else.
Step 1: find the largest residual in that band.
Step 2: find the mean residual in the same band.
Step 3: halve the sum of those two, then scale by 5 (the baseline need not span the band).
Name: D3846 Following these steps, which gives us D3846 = 5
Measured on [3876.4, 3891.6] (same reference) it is 2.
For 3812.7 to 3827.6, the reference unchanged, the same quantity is 3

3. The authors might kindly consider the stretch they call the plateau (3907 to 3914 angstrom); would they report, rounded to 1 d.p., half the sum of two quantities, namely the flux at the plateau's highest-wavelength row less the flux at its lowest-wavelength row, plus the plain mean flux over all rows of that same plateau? 4.7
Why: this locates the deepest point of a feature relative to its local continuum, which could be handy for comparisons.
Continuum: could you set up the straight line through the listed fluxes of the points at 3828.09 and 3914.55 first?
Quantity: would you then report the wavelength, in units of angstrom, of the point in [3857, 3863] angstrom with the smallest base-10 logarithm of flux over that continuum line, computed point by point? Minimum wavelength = 3859.95 angstrom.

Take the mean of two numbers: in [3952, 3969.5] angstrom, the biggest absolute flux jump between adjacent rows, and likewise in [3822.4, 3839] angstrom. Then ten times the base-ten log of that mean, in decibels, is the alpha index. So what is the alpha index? 1.73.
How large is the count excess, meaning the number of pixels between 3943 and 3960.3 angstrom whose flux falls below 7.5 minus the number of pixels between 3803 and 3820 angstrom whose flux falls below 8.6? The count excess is 0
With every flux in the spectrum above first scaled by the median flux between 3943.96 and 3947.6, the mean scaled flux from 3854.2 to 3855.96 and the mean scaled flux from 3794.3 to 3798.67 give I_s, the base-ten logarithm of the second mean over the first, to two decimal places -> -0.10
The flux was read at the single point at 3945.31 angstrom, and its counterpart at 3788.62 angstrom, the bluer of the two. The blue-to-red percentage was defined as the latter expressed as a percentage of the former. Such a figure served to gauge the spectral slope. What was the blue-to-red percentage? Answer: 118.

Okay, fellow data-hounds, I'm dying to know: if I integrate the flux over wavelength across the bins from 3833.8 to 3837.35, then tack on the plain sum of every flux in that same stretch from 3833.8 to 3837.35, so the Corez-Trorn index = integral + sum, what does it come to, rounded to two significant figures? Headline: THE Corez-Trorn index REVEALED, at 50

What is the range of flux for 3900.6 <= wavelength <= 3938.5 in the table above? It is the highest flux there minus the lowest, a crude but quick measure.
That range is 9.9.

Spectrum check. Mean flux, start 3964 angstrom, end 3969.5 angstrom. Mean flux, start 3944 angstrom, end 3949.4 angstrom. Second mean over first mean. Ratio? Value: 3.0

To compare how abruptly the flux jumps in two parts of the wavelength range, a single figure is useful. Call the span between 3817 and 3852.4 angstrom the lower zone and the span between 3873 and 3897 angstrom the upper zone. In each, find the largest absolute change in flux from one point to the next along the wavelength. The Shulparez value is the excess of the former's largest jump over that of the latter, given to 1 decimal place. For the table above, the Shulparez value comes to 0.7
